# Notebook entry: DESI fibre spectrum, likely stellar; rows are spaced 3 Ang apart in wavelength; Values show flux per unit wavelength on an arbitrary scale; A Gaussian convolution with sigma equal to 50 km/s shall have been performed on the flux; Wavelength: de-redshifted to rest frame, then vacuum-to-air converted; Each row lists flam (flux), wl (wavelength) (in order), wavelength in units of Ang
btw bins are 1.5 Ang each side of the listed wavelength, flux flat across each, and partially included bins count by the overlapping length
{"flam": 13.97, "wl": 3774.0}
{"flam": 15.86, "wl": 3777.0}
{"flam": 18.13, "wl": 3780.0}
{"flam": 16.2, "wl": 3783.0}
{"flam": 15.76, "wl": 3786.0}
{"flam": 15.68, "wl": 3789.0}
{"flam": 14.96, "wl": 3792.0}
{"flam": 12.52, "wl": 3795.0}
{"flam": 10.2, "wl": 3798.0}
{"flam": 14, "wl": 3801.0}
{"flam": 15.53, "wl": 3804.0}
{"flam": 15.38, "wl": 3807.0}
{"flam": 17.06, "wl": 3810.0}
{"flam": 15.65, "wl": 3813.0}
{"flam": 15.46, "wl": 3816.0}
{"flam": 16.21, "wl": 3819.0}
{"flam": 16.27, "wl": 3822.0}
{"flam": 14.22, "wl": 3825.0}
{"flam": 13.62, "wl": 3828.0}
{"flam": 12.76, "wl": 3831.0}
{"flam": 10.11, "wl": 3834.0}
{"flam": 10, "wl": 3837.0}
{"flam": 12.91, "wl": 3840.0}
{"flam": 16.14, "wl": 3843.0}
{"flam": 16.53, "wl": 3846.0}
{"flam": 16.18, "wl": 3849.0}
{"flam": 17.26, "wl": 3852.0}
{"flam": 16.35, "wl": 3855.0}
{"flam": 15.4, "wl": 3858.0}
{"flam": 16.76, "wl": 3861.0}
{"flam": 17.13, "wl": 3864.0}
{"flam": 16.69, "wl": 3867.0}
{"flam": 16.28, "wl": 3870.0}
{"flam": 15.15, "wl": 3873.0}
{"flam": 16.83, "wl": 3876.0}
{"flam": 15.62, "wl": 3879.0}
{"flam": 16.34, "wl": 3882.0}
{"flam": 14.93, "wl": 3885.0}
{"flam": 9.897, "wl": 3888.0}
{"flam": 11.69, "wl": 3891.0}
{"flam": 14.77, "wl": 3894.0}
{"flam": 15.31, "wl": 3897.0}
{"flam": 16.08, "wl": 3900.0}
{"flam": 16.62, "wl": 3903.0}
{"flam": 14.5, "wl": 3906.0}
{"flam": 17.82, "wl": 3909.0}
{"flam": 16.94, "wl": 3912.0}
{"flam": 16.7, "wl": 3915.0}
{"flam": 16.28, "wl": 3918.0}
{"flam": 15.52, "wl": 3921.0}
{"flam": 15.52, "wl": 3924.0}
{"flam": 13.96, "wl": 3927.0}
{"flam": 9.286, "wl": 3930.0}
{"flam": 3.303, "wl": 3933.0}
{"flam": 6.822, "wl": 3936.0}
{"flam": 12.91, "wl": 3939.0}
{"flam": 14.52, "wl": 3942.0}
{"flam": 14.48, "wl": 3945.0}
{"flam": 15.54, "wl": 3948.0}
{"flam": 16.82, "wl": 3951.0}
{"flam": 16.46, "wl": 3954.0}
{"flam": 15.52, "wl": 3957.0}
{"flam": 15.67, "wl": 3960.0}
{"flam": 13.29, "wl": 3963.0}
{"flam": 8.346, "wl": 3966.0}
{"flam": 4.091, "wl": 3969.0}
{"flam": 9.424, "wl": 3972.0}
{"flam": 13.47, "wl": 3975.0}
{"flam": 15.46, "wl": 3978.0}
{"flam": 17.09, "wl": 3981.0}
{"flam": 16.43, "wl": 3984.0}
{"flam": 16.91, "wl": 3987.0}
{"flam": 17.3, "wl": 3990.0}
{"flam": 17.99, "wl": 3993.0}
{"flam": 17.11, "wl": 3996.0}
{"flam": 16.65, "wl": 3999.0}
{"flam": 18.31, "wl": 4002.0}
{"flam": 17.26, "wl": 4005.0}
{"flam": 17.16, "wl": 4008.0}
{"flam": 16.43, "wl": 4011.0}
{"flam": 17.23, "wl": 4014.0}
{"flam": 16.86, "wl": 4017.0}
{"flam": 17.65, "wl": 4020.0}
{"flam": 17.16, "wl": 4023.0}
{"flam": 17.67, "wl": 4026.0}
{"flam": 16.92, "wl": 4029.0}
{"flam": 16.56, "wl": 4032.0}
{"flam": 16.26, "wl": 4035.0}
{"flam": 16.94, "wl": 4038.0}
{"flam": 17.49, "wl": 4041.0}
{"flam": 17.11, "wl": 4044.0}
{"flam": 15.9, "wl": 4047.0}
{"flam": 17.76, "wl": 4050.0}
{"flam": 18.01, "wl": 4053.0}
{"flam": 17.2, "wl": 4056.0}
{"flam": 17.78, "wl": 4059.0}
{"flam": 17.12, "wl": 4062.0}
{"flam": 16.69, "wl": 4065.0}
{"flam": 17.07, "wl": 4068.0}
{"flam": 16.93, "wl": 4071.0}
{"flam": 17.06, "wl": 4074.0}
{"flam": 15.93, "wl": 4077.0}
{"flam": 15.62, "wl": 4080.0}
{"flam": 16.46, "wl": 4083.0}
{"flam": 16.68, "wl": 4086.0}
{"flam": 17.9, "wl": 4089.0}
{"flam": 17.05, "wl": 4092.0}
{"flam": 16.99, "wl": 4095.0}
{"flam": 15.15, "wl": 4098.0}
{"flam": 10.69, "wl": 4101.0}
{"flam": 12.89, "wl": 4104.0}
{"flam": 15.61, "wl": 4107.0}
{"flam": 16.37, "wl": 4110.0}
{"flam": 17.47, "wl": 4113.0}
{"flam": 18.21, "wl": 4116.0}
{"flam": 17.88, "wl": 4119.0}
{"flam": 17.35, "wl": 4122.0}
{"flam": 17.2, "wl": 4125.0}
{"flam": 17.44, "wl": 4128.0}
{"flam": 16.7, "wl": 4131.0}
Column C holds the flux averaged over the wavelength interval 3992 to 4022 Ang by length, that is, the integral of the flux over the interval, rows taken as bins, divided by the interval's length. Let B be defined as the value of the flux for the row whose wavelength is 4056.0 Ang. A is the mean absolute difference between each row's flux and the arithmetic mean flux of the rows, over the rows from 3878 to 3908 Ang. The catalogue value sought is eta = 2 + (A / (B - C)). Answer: -27.9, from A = 1.5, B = 17.2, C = 17.3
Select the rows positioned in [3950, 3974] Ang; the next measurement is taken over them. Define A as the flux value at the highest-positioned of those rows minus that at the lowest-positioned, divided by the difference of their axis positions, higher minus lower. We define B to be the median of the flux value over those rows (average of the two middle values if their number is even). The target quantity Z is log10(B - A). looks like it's 1.17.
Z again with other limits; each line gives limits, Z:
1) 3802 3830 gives 1.19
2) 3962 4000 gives 1.21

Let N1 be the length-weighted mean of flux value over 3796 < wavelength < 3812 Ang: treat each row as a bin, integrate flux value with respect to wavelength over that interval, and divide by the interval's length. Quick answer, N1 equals 14.4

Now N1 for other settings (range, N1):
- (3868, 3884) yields 16.0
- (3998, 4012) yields 17.2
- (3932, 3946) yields 10.5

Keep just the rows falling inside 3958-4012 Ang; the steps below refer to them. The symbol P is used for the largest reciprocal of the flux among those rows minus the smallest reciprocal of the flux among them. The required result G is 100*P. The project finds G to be 19.0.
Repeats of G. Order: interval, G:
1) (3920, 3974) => 24.3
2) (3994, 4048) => 0.8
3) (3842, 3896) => 4.3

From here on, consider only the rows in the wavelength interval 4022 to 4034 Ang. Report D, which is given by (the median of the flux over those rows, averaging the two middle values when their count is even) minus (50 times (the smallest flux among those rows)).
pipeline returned -811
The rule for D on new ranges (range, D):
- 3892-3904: -723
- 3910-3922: -760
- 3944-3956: -708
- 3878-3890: -480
